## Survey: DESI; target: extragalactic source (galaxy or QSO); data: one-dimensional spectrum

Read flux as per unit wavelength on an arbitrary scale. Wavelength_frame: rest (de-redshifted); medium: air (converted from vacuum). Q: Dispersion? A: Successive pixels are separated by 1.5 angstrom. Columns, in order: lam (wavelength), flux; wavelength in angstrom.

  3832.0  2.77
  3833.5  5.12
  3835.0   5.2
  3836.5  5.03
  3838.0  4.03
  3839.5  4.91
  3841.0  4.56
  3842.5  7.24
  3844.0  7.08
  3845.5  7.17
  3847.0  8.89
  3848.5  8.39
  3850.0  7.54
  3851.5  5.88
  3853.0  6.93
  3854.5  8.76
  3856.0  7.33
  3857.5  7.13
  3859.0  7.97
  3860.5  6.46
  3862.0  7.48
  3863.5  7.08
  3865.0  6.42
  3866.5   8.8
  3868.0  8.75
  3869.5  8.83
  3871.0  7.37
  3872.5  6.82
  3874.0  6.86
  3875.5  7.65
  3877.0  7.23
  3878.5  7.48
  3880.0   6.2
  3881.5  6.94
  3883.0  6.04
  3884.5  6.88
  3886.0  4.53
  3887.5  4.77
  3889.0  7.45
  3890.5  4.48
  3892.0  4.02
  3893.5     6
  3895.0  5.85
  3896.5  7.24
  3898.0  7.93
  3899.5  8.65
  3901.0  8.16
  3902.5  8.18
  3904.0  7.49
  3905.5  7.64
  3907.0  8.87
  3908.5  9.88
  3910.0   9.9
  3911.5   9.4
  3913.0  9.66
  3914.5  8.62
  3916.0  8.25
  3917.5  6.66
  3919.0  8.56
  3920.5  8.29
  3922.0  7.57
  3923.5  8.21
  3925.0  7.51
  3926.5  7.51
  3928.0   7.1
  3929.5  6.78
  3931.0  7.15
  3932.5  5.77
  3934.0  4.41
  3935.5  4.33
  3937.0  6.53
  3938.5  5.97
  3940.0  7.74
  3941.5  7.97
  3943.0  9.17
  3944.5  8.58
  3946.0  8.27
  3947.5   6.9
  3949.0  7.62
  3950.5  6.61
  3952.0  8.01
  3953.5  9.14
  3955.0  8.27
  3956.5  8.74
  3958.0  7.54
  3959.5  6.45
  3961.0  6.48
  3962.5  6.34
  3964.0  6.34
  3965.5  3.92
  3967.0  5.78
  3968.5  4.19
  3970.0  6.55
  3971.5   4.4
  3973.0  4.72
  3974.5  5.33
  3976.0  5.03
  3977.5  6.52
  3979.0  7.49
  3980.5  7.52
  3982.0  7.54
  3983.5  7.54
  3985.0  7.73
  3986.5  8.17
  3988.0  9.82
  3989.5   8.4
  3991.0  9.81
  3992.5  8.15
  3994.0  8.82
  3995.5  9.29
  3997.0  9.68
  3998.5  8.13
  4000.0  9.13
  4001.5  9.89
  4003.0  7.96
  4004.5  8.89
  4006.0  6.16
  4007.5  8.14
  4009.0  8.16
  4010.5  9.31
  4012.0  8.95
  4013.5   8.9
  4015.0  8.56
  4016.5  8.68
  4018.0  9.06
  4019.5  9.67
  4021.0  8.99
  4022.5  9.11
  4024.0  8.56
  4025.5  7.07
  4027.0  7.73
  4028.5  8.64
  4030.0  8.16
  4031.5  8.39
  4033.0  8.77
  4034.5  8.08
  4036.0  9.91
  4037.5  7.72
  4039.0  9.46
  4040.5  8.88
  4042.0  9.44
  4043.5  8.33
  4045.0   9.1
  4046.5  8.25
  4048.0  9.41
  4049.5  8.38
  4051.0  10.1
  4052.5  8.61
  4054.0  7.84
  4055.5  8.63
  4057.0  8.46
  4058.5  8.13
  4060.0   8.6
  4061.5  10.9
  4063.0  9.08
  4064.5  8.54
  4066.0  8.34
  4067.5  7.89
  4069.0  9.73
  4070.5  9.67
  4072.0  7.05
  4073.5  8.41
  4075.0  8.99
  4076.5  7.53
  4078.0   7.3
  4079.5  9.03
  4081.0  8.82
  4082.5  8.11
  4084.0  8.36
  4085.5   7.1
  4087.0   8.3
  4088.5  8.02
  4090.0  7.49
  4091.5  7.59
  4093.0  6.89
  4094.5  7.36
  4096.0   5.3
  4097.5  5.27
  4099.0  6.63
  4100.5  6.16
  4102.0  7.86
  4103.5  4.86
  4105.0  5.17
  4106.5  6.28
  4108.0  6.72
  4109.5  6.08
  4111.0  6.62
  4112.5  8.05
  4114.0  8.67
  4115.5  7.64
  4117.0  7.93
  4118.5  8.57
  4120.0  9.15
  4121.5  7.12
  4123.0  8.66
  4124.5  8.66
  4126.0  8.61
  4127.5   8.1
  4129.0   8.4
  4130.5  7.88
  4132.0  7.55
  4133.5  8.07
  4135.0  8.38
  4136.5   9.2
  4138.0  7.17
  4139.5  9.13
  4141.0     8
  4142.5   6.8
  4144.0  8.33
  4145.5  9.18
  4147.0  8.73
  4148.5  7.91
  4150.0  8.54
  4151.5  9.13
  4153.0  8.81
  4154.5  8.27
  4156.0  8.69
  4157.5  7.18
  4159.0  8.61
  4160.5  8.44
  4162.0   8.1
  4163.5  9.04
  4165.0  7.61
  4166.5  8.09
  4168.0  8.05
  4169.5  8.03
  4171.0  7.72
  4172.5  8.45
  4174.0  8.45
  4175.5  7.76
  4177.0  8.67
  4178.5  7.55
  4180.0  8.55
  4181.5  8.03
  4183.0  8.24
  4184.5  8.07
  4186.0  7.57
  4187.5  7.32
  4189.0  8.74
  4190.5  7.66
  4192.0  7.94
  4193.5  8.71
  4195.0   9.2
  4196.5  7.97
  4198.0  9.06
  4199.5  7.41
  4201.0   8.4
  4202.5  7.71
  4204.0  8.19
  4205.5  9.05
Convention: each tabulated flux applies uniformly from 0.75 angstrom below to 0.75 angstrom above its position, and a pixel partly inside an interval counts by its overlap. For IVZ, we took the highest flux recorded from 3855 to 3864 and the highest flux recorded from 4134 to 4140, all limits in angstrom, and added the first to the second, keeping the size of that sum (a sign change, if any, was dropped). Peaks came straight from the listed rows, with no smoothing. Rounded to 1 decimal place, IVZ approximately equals 17.2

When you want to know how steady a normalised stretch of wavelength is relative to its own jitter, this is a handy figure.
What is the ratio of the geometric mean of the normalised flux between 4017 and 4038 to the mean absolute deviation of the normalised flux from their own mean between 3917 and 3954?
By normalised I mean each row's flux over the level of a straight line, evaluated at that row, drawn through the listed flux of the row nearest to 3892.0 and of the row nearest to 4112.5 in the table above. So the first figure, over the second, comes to 7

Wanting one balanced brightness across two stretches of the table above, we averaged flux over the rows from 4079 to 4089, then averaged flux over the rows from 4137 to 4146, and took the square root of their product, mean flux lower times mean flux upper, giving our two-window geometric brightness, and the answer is 8.17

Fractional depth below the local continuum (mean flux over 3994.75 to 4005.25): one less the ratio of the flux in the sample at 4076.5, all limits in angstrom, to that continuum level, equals 0.16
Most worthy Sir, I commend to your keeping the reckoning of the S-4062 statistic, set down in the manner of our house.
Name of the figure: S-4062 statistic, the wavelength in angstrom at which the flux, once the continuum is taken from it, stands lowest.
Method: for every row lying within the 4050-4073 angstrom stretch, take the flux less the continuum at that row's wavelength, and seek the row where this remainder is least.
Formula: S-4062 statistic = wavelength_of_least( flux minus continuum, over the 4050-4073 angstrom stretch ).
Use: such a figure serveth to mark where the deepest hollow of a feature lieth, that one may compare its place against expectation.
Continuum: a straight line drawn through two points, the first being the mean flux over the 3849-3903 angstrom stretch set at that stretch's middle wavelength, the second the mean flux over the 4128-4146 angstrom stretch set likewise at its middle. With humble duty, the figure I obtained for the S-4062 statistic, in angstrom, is 4072.0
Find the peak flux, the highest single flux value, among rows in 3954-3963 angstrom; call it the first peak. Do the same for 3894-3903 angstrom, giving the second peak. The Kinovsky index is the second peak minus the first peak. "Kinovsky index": -0.1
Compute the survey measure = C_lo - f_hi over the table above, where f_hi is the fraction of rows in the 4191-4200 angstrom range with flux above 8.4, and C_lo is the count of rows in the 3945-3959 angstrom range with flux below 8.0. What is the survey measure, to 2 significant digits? 3.5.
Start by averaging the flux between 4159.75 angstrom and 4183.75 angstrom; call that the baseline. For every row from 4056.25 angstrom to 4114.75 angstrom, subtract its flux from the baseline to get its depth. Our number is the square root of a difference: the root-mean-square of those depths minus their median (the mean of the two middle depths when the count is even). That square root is 1.06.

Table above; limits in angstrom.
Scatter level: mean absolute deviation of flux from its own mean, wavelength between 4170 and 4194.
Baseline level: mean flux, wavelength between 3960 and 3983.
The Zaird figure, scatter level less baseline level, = -5.5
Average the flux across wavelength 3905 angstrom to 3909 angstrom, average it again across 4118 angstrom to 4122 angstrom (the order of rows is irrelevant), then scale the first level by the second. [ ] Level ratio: 1.06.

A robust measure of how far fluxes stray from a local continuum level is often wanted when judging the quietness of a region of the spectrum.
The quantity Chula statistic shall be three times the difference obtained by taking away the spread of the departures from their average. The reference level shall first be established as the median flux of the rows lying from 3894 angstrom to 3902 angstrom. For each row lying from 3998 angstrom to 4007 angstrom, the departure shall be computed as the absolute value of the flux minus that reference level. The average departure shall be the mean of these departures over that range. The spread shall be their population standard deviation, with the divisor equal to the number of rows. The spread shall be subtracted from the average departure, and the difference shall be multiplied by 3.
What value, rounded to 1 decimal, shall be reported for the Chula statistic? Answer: 0.9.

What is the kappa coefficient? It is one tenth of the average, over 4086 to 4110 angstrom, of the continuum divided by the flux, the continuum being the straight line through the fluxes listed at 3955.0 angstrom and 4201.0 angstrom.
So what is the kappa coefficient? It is 0.129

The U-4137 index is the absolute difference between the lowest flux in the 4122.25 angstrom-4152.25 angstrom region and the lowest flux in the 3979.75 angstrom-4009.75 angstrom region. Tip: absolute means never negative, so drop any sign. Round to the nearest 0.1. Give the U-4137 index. 0.6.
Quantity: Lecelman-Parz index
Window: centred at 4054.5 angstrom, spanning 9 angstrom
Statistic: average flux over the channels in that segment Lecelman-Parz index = 8.6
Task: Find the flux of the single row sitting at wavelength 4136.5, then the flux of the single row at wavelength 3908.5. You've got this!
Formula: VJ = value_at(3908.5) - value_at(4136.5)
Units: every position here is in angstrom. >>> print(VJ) 0.7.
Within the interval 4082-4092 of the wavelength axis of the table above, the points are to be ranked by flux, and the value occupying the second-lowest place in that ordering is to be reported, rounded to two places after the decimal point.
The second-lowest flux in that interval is 7.49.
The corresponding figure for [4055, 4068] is 8.13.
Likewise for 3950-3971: 4.19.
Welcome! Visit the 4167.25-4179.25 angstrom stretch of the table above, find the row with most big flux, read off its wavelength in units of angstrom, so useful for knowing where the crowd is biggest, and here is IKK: 4177.0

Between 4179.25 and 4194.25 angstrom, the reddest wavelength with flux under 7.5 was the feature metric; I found 4187.5 angstrom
